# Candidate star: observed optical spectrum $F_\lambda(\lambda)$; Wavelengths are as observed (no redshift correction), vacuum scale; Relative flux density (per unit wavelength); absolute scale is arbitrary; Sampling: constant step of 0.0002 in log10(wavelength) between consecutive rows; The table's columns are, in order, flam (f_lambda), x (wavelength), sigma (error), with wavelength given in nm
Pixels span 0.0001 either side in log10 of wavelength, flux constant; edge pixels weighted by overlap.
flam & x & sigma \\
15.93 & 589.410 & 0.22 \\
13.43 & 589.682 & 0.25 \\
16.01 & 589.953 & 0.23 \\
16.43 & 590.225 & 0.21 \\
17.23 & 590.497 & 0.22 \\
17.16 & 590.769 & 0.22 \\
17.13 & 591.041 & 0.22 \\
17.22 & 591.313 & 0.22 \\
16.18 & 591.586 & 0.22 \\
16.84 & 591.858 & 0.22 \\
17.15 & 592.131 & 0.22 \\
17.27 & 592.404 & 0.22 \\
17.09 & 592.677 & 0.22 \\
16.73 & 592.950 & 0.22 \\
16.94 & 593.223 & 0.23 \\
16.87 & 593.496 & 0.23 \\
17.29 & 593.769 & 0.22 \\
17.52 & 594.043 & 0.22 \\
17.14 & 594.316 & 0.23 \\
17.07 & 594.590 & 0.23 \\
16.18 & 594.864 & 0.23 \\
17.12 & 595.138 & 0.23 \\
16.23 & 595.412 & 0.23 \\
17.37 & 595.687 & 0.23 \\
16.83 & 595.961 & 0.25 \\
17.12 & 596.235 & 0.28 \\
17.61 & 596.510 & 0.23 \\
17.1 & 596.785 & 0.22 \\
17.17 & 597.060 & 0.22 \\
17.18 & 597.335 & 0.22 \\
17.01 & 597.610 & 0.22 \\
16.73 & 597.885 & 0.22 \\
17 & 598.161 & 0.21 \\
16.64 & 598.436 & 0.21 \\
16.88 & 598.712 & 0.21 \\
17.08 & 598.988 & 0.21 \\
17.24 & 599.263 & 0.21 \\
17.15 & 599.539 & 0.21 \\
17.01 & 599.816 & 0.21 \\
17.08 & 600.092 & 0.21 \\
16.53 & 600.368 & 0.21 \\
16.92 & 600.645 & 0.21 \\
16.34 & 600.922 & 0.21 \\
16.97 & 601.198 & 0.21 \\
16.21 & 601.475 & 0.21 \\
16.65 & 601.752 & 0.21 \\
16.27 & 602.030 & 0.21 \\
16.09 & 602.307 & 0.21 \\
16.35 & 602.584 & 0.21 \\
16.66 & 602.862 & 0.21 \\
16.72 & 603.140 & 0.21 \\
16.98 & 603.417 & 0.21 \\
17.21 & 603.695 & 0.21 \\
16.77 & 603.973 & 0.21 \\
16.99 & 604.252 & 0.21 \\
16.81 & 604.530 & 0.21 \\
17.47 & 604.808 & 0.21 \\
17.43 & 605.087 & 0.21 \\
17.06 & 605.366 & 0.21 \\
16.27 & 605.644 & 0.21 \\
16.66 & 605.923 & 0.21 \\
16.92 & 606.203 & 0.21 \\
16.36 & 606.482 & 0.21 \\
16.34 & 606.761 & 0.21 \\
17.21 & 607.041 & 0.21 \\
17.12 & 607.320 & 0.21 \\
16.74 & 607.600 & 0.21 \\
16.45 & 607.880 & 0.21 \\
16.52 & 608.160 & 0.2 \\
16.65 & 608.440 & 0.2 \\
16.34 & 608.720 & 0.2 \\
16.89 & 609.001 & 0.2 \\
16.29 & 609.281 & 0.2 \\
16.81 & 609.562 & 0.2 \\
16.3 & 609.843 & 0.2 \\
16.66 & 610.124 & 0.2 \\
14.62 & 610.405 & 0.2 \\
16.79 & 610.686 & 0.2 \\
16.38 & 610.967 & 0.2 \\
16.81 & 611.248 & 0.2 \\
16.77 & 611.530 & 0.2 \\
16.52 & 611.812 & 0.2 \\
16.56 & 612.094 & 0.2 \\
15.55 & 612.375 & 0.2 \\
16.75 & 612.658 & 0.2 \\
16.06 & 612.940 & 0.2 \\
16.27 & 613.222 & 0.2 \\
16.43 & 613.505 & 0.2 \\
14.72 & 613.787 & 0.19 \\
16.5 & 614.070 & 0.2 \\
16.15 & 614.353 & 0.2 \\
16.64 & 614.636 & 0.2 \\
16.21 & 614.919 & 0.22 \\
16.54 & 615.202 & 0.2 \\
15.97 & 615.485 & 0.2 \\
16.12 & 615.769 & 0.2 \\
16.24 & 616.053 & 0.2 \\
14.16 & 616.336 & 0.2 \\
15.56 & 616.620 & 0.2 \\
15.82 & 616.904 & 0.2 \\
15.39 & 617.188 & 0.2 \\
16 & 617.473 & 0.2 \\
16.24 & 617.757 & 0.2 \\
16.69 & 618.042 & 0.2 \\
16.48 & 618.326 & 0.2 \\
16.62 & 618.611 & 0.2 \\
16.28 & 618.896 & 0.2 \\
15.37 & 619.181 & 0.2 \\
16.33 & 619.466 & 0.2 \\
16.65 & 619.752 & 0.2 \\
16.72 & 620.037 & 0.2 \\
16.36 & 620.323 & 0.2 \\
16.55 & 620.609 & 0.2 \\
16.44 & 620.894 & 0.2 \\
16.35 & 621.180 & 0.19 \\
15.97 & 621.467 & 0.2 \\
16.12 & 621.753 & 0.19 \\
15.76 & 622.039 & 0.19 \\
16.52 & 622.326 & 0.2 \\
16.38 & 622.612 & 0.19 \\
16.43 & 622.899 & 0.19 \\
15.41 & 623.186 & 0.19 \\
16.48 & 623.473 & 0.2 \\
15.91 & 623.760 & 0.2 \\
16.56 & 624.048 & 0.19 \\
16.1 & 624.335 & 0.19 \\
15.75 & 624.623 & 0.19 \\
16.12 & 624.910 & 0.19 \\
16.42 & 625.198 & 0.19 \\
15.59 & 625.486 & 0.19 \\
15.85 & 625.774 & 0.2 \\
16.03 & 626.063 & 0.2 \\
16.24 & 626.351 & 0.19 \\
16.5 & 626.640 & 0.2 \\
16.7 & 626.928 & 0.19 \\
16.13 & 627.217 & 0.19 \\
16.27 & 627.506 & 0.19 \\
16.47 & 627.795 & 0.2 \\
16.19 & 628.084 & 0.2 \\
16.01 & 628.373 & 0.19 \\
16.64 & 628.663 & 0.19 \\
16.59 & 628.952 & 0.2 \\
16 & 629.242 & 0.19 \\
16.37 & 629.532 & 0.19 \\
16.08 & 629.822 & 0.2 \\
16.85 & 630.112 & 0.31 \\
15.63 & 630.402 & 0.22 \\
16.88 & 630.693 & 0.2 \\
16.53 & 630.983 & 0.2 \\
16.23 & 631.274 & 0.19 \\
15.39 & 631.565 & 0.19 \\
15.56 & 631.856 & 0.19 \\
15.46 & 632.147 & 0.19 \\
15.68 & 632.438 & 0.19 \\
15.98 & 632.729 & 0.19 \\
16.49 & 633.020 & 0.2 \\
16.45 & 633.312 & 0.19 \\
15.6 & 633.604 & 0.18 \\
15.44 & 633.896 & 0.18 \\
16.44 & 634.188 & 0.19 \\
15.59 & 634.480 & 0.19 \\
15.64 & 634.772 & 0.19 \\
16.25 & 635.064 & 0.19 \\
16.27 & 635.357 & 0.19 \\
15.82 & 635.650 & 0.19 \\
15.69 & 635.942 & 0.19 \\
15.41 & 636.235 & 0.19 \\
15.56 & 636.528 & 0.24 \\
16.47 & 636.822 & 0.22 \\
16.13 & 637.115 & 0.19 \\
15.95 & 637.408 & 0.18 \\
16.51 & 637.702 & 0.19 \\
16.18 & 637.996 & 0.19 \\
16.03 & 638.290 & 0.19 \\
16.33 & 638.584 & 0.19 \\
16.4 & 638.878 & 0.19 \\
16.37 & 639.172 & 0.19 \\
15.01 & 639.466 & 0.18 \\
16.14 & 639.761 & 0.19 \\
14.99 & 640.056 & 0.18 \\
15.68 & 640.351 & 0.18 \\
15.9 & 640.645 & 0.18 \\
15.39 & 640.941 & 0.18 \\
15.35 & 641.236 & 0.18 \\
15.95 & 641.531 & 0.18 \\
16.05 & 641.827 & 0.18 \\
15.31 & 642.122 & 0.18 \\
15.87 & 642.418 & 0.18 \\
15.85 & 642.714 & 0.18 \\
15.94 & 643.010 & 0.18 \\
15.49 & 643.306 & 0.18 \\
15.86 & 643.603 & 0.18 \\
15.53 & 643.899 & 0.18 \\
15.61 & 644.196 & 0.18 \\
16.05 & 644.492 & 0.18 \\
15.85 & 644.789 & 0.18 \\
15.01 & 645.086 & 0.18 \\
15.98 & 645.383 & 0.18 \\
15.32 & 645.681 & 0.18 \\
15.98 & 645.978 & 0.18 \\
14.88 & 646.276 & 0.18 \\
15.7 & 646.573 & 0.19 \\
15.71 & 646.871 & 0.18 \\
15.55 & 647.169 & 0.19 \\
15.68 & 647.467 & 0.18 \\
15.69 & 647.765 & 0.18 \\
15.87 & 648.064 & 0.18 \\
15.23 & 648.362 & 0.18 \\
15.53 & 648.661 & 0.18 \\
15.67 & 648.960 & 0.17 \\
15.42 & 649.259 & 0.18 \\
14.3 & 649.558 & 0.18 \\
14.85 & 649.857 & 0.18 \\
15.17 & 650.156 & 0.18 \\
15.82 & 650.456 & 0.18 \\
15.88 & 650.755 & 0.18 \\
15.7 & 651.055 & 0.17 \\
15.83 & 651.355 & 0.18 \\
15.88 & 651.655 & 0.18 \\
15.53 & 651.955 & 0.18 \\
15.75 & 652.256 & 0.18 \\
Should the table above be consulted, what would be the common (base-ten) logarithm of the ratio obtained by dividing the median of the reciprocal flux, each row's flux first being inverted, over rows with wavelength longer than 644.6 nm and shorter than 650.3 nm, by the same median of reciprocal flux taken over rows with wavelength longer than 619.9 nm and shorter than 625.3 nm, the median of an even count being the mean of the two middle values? 0.022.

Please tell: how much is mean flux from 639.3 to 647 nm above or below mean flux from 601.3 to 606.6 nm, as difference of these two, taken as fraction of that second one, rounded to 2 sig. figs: -0.066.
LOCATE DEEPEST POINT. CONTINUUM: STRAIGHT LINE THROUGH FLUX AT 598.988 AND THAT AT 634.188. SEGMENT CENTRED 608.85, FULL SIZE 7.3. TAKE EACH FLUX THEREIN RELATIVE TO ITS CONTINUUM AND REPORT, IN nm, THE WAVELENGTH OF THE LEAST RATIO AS 610.405 nm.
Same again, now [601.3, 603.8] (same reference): 602.307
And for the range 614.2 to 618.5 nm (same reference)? 616.336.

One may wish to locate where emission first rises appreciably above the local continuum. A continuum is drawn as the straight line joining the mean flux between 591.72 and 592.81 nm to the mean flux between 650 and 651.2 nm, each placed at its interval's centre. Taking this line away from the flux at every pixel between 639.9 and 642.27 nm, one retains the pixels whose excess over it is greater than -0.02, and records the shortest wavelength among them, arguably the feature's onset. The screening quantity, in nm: 640.645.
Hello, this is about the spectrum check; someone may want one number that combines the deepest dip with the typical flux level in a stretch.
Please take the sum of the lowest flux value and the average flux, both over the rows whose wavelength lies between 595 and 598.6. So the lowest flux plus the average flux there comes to 33.2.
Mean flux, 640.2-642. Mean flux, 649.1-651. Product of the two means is 240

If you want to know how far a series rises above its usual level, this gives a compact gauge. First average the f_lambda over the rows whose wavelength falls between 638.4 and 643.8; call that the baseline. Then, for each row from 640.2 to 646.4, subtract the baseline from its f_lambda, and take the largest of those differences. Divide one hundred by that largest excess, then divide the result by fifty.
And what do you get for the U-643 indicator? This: 7.2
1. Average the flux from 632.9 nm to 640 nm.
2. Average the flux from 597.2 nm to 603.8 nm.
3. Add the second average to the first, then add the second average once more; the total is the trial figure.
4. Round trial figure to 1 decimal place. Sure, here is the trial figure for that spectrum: 49.6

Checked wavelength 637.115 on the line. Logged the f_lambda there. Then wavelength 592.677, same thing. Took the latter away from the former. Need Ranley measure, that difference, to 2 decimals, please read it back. -0.96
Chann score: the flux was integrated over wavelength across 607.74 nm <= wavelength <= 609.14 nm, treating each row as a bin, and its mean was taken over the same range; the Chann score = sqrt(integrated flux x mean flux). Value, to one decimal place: 19.6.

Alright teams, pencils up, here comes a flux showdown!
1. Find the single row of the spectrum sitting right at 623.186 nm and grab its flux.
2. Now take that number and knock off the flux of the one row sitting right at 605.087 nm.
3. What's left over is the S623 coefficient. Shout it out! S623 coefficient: -2.0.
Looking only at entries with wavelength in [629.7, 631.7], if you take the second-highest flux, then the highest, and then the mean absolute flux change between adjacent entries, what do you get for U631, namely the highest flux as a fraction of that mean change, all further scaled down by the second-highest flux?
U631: 1.3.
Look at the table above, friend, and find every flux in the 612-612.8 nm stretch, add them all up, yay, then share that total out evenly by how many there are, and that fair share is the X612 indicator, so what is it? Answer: 16.3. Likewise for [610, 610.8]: 16.0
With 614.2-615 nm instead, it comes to 16.3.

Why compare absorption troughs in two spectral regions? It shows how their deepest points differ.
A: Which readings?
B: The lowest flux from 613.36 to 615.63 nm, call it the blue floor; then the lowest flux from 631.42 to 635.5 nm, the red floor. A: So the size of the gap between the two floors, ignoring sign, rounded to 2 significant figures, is 0.67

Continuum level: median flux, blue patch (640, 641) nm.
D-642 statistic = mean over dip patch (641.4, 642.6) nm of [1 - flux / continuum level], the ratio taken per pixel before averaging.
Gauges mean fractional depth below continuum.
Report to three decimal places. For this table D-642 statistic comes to -0.017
